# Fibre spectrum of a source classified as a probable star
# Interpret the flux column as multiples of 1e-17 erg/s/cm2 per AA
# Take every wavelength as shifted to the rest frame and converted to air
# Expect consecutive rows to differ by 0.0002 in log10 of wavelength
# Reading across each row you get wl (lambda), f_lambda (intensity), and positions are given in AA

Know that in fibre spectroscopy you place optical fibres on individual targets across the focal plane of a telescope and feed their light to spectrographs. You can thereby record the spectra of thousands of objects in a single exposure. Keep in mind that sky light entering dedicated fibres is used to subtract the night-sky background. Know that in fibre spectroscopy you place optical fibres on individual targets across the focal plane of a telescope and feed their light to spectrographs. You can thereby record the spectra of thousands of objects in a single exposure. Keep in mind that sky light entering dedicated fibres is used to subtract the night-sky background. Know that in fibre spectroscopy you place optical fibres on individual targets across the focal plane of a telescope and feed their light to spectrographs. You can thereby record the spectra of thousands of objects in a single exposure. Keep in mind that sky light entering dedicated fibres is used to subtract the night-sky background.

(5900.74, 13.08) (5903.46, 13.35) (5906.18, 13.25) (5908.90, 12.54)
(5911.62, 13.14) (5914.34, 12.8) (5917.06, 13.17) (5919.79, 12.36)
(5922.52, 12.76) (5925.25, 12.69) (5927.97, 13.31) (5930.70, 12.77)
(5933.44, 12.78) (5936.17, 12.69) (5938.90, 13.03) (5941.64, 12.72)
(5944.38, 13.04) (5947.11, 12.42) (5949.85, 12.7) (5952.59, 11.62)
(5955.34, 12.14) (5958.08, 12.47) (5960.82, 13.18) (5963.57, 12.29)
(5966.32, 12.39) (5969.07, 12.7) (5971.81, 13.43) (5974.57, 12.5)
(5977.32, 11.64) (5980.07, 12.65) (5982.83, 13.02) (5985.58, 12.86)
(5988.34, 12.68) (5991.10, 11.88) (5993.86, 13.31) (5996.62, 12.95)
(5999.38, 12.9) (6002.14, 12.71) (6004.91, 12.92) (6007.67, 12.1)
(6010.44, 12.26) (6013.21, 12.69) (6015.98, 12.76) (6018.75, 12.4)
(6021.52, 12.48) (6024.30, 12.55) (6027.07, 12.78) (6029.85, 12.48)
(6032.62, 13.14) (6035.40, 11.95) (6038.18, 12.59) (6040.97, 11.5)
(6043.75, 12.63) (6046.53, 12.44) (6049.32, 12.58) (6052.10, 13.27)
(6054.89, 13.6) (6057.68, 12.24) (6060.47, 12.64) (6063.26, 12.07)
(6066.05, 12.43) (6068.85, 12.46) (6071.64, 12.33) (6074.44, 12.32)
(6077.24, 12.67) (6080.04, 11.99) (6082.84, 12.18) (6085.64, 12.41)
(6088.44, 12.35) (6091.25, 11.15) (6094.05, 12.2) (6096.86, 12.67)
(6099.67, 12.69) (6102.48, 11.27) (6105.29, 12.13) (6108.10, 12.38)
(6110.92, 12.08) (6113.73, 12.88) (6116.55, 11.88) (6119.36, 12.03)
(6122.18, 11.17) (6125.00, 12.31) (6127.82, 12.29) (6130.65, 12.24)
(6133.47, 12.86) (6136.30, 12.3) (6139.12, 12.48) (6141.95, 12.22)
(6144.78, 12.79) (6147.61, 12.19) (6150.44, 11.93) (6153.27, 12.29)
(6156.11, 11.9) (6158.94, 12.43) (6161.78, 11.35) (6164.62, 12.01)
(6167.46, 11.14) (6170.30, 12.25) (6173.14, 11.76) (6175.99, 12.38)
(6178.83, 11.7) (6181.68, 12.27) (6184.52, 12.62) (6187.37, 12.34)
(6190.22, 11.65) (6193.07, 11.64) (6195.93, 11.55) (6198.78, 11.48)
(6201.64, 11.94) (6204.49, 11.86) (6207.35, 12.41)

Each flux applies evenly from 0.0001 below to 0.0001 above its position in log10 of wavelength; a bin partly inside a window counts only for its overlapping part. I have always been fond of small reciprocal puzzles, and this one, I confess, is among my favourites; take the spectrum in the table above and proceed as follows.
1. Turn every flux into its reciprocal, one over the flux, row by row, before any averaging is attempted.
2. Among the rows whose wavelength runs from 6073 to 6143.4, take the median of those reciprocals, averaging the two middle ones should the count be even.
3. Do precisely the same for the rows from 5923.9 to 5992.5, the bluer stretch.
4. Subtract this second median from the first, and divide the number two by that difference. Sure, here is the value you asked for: 780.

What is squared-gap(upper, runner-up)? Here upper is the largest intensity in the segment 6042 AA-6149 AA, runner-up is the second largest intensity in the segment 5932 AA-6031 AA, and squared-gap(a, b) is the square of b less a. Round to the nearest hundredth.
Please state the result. 0.08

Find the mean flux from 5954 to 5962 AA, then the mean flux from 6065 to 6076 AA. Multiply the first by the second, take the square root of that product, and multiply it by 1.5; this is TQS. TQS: 18.7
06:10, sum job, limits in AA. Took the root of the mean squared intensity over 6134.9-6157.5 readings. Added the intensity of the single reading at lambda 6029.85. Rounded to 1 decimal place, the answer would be 24.7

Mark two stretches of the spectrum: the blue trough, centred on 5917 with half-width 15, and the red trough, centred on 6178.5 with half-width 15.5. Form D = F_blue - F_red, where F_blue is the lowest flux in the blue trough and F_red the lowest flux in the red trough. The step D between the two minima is 1.2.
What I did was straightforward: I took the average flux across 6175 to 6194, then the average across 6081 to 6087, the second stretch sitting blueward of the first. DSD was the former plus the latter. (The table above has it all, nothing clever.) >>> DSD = 24.4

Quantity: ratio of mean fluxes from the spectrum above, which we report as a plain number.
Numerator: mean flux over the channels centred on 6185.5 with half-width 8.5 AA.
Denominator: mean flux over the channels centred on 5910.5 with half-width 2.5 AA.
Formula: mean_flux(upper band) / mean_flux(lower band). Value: 0.937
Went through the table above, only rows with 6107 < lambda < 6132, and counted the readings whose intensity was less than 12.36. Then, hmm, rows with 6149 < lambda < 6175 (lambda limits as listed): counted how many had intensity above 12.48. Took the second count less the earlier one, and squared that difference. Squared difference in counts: 49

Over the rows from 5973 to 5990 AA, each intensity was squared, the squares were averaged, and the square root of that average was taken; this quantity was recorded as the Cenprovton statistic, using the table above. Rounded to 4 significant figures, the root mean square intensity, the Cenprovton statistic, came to 12.57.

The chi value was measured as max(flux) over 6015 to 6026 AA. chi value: 12.76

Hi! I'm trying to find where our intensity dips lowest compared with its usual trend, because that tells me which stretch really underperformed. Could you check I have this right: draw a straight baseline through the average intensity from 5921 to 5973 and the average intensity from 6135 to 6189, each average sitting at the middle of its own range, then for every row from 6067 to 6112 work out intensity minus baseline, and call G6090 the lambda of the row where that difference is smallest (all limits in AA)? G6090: 6091.25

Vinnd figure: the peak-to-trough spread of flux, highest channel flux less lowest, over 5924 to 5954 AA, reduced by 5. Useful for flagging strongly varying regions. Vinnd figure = -3.31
